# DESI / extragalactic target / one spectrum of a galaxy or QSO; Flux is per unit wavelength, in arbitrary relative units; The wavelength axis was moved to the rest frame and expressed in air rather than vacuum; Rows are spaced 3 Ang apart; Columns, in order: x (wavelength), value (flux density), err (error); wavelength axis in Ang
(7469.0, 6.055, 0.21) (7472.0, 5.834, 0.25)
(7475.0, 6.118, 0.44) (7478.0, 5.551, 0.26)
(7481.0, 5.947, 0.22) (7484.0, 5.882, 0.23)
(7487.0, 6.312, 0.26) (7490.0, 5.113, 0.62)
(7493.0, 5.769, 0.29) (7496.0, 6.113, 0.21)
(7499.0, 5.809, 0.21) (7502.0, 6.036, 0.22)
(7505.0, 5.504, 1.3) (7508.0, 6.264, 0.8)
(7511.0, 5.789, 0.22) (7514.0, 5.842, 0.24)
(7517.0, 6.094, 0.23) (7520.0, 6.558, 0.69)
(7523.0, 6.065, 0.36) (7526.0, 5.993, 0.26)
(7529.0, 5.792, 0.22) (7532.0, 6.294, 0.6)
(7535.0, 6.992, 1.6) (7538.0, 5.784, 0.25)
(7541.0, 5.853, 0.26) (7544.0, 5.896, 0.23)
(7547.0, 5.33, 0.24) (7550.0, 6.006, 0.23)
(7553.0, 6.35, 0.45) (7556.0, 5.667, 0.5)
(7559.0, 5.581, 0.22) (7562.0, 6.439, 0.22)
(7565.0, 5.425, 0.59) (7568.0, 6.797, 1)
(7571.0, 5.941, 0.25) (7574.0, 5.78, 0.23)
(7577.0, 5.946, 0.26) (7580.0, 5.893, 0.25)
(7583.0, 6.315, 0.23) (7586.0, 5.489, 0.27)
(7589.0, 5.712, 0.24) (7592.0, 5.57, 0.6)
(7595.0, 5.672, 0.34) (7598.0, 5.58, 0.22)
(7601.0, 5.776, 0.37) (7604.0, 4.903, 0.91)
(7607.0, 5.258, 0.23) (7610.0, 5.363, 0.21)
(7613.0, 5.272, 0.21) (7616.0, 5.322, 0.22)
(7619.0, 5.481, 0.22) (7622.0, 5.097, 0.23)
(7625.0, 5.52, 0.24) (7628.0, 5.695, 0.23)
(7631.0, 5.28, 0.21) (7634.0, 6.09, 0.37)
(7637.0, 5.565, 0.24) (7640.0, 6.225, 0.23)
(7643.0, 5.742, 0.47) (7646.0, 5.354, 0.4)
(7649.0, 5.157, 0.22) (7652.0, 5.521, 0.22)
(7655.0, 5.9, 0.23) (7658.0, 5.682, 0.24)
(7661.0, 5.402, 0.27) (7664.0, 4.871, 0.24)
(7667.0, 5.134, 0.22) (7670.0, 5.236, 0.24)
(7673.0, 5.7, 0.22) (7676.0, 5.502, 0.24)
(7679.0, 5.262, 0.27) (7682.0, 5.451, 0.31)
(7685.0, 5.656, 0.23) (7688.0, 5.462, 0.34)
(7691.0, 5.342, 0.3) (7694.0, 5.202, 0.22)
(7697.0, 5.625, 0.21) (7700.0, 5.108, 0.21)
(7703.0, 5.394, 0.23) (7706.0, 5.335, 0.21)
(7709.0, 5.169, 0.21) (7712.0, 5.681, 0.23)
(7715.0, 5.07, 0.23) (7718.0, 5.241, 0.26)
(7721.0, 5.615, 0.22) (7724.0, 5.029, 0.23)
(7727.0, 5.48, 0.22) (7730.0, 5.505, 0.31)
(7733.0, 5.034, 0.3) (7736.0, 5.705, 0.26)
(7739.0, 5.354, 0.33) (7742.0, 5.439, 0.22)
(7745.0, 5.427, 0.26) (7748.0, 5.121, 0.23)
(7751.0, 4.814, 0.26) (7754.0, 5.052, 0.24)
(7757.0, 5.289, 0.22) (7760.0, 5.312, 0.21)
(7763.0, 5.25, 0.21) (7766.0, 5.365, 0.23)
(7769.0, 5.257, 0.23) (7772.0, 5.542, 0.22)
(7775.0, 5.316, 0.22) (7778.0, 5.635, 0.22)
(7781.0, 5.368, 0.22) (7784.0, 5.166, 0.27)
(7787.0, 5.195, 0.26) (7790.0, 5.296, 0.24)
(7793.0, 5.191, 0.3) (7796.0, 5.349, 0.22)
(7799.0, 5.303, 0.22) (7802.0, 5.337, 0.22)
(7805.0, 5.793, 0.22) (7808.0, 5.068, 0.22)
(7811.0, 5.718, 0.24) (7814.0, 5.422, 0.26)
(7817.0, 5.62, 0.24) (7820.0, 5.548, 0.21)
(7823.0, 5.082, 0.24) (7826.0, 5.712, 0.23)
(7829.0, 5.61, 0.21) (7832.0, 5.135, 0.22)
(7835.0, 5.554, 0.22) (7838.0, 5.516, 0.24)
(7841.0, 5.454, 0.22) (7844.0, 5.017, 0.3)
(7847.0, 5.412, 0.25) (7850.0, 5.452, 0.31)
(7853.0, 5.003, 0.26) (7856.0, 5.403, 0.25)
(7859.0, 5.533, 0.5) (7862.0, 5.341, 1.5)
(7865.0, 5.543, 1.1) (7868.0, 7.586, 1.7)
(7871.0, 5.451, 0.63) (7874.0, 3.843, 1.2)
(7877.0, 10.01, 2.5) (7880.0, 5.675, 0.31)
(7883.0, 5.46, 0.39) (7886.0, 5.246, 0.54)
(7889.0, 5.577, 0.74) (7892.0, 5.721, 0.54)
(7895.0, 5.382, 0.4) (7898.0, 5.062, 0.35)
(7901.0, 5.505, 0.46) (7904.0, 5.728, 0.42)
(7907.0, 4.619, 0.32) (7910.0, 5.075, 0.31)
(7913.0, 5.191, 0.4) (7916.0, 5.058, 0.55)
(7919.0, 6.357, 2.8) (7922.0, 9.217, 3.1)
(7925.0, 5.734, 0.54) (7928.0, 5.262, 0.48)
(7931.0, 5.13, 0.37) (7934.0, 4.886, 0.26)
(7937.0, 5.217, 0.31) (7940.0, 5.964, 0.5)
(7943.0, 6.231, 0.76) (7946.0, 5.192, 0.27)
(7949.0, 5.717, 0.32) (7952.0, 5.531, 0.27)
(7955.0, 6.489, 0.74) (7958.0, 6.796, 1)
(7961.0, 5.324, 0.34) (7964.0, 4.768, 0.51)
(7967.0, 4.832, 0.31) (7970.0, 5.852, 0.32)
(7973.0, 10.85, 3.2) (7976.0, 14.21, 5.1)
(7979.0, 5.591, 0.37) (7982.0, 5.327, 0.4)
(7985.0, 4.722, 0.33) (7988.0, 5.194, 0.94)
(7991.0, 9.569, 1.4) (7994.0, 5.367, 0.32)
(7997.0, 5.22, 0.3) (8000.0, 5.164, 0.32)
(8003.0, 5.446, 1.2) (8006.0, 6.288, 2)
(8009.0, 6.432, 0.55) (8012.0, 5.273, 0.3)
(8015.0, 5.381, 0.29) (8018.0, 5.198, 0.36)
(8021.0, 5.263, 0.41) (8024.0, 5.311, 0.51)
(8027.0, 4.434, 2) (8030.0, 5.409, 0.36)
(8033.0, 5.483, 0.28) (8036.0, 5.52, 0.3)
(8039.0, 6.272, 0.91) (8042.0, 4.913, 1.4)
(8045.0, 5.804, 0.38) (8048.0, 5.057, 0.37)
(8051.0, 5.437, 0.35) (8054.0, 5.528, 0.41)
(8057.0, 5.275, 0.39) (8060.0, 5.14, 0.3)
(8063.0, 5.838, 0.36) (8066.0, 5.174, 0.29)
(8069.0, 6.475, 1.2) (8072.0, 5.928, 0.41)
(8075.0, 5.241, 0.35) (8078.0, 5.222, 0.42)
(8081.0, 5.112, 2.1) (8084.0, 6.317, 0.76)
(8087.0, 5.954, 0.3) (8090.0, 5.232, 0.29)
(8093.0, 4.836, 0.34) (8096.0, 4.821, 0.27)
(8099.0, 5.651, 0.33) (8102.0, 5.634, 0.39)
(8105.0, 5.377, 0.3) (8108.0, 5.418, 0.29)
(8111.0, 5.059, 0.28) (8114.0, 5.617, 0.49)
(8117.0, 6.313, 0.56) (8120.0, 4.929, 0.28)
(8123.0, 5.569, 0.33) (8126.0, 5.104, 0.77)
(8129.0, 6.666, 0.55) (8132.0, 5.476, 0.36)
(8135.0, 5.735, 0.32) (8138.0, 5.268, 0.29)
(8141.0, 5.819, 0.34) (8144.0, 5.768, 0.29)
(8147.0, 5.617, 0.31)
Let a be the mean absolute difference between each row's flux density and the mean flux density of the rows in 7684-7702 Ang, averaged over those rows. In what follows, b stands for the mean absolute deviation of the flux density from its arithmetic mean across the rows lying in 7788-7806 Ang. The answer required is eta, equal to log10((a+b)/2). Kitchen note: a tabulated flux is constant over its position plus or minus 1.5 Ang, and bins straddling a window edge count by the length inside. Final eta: -0.8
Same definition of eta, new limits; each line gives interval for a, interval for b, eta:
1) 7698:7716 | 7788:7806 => -0.8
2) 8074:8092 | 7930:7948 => -0.4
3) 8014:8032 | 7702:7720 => -0.7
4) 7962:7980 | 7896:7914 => 0.2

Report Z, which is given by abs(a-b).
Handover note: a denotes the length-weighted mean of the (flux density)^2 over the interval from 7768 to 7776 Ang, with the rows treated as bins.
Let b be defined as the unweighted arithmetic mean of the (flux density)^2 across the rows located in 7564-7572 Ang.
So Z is 8.0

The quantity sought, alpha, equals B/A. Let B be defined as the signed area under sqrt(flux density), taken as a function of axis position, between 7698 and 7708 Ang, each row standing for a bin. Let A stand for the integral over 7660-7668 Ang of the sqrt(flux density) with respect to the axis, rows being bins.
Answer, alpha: 1.27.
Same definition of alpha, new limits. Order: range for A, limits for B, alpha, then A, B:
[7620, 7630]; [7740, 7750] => 0.99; 23.3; 23.0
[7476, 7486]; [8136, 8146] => 0.98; 24.2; 23.7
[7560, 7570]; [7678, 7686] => 0.75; 24.8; 18.7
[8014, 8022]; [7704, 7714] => 1.26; 18.4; 23.2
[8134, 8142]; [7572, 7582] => 1.28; 18.9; 24.3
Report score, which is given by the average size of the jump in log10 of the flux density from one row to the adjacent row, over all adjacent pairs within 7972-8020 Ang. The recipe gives 0.092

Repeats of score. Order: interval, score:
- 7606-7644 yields 0.028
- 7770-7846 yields 0.022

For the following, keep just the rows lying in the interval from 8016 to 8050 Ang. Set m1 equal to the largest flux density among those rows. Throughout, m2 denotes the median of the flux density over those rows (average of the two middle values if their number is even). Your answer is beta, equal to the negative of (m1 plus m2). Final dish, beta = -11.6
